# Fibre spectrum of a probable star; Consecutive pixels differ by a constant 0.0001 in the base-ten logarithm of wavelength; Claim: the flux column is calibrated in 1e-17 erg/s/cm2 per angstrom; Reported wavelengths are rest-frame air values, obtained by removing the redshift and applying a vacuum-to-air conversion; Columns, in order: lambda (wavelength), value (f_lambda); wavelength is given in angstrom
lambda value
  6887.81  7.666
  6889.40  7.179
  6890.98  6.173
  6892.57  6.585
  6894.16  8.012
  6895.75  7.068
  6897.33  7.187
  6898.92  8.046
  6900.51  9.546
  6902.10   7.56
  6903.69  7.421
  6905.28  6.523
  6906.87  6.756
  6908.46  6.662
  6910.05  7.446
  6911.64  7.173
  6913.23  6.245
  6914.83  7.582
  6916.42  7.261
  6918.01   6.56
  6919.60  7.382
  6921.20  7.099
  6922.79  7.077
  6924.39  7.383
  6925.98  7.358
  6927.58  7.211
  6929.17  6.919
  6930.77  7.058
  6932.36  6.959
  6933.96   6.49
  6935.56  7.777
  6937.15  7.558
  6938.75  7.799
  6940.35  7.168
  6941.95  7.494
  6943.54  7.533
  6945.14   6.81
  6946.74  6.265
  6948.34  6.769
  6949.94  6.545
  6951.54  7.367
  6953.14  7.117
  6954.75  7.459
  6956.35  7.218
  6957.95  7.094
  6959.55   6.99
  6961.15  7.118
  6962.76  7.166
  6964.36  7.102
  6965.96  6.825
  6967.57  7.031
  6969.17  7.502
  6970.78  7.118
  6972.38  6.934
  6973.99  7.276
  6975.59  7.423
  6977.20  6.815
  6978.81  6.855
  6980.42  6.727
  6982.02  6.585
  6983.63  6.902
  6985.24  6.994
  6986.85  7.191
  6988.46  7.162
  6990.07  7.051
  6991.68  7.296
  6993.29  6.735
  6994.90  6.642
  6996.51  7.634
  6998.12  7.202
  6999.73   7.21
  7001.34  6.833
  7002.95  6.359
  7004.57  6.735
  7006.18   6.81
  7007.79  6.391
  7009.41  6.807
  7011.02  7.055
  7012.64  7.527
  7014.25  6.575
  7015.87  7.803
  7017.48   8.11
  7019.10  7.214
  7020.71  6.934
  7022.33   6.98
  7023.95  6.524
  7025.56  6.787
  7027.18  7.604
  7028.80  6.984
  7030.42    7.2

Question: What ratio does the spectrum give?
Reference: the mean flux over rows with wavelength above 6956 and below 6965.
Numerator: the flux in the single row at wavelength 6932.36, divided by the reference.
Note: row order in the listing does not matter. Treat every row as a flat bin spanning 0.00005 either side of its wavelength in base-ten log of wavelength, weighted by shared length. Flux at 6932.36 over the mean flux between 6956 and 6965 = 0.98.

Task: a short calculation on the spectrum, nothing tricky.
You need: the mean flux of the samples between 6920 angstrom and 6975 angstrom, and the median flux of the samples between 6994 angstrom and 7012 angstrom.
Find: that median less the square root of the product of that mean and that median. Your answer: -0.16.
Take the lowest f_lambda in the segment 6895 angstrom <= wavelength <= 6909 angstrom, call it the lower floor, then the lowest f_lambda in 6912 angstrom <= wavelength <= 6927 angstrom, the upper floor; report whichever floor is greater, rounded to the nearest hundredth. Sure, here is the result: 6.52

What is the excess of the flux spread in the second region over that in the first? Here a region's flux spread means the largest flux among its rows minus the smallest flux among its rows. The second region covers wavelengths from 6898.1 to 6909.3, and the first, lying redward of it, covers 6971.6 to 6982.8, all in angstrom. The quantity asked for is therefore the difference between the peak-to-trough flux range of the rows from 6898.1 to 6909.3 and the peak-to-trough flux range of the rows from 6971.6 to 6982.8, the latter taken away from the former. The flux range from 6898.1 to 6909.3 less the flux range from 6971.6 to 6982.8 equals 2.2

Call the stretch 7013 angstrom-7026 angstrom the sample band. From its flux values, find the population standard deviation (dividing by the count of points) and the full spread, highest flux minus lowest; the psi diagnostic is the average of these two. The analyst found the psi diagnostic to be 1.1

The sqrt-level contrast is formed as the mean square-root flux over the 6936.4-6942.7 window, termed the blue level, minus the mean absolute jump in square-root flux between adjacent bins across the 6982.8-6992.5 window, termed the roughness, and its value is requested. 2.71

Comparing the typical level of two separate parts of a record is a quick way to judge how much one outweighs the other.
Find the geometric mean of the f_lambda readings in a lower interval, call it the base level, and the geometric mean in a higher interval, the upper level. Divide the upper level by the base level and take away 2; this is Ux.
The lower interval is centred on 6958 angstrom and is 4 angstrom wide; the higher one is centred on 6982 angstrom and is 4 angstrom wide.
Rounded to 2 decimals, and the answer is -1.05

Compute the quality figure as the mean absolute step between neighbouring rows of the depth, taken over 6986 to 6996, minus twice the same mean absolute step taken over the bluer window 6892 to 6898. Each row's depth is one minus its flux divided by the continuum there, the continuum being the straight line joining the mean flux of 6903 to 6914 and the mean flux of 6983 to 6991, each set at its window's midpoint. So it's -0.21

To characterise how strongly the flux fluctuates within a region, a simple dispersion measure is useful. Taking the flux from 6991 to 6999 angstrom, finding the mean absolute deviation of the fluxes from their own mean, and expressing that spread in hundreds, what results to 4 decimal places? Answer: 0.0033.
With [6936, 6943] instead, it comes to 0.0017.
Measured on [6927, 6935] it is 0.0018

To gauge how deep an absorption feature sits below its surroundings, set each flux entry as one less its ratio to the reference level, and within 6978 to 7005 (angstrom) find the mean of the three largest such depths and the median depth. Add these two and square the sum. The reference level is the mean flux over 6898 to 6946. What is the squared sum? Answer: 0.023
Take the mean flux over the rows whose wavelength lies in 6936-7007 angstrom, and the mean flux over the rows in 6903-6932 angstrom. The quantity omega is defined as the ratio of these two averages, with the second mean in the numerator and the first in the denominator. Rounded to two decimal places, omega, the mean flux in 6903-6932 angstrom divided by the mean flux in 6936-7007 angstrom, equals 1.00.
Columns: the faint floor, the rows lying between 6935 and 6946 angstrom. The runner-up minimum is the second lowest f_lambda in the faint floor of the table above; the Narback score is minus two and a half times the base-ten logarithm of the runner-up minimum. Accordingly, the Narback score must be -2.14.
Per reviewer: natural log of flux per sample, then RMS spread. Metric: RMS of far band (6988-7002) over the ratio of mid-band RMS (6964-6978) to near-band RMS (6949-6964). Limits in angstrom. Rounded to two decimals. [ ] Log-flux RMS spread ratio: 1.96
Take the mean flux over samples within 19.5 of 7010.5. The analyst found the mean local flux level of 7.03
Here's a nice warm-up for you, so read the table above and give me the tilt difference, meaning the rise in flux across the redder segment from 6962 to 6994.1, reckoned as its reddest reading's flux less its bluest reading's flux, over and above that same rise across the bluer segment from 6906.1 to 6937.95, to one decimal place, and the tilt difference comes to -1.2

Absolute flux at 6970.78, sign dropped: 7.1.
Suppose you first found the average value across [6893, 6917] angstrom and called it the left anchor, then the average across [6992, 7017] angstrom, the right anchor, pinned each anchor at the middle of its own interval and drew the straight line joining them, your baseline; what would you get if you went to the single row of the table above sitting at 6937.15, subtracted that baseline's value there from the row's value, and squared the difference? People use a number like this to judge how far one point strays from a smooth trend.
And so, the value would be 0.11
